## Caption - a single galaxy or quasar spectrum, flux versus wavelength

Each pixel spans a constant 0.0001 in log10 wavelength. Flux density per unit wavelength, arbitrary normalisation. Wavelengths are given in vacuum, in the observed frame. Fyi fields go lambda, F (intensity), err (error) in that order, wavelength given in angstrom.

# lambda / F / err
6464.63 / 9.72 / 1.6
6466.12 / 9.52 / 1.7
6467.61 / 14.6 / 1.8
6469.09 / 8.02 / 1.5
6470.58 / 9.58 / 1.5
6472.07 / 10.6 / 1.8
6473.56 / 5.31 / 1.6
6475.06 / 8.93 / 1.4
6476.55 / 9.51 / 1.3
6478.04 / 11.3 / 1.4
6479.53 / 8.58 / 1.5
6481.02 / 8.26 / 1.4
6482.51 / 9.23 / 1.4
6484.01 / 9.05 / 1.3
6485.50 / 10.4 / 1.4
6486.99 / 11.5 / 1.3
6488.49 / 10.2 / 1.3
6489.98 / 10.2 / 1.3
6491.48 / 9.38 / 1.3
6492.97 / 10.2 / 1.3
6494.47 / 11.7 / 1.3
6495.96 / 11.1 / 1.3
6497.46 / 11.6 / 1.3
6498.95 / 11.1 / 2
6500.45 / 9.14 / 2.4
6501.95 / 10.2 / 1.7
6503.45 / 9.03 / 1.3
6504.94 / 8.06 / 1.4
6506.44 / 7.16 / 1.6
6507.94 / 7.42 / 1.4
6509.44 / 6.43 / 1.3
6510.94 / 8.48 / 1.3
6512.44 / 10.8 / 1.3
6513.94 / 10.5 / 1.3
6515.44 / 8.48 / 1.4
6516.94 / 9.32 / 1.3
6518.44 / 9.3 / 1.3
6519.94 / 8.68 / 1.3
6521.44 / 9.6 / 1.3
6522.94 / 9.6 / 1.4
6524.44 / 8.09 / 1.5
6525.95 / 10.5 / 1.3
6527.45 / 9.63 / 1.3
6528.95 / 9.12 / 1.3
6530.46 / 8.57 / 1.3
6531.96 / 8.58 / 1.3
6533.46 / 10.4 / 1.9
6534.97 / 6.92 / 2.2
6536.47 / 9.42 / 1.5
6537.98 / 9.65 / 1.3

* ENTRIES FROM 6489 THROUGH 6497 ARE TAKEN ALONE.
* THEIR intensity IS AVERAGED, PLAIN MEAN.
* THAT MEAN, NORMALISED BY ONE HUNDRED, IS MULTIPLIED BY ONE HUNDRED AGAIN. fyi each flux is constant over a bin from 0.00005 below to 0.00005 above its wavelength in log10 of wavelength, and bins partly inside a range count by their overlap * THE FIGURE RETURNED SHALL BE 10.5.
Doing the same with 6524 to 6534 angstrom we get 9.3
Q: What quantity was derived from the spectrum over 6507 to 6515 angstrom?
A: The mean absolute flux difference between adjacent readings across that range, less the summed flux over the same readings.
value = -42.2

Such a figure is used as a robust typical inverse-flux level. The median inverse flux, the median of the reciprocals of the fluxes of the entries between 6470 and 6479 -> 0.105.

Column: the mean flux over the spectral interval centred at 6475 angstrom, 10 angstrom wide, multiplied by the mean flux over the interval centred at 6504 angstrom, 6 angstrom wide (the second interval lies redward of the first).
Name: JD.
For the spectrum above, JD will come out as 79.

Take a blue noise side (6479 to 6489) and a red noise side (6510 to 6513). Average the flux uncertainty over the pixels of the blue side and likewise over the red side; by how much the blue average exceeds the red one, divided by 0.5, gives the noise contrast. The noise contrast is 0.14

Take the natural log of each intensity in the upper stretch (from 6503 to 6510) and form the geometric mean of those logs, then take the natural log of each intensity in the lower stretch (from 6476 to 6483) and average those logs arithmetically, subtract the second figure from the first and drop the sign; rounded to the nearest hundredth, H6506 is 0.21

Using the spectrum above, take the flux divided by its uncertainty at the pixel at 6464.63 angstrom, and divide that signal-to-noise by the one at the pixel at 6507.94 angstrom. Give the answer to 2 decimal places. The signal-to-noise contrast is 1.15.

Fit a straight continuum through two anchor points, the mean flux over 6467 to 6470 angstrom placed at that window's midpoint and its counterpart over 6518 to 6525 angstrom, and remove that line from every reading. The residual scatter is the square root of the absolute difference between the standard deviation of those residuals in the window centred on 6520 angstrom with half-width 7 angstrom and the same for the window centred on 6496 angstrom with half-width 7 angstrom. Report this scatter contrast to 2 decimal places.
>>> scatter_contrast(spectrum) 0.30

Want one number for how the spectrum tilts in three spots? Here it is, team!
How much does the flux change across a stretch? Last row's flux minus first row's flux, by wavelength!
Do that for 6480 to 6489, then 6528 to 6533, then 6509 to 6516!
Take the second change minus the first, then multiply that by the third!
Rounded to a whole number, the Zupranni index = -5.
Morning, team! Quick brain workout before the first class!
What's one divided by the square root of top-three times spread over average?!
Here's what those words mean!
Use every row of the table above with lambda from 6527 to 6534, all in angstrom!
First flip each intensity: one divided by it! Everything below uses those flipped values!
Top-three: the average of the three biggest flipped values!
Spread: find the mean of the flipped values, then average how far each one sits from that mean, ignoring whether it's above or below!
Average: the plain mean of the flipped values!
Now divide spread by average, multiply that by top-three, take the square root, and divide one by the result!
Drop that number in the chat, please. 11.8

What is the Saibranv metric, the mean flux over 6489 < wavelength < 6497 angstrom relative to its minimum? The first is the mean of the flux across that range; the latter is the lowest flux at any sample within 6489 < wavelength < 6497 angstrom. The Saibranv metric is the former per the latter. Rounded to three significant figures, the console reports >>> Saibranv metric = 1.12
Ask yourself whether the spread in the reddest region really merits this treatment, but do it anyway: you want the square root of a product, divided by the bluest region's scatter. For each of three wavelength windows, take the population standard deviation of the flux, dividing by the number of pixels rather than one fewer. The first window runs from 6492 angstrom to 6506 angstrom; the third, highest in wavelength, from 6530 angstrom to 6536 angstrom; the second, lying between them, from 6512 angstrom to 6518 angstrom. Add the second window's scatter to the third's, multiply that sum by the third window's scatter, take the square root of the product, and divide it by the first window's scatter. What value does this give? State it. 1.36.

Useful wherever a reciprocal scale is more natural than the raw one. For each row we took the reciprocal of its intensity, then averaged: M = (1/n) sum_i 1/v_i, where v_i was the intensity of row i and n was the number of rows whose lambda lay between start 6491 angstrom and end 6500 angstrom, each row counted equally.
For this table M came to 0.093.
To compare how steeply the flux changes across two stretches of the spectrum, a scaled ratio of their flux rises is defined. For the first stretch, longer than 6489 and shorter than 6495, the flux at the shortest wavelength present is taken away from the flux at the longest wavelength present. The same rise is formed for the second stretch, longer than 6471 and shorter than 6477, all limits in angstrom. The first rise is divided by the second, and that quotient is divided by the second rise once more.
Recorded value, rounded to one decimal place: 1.3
